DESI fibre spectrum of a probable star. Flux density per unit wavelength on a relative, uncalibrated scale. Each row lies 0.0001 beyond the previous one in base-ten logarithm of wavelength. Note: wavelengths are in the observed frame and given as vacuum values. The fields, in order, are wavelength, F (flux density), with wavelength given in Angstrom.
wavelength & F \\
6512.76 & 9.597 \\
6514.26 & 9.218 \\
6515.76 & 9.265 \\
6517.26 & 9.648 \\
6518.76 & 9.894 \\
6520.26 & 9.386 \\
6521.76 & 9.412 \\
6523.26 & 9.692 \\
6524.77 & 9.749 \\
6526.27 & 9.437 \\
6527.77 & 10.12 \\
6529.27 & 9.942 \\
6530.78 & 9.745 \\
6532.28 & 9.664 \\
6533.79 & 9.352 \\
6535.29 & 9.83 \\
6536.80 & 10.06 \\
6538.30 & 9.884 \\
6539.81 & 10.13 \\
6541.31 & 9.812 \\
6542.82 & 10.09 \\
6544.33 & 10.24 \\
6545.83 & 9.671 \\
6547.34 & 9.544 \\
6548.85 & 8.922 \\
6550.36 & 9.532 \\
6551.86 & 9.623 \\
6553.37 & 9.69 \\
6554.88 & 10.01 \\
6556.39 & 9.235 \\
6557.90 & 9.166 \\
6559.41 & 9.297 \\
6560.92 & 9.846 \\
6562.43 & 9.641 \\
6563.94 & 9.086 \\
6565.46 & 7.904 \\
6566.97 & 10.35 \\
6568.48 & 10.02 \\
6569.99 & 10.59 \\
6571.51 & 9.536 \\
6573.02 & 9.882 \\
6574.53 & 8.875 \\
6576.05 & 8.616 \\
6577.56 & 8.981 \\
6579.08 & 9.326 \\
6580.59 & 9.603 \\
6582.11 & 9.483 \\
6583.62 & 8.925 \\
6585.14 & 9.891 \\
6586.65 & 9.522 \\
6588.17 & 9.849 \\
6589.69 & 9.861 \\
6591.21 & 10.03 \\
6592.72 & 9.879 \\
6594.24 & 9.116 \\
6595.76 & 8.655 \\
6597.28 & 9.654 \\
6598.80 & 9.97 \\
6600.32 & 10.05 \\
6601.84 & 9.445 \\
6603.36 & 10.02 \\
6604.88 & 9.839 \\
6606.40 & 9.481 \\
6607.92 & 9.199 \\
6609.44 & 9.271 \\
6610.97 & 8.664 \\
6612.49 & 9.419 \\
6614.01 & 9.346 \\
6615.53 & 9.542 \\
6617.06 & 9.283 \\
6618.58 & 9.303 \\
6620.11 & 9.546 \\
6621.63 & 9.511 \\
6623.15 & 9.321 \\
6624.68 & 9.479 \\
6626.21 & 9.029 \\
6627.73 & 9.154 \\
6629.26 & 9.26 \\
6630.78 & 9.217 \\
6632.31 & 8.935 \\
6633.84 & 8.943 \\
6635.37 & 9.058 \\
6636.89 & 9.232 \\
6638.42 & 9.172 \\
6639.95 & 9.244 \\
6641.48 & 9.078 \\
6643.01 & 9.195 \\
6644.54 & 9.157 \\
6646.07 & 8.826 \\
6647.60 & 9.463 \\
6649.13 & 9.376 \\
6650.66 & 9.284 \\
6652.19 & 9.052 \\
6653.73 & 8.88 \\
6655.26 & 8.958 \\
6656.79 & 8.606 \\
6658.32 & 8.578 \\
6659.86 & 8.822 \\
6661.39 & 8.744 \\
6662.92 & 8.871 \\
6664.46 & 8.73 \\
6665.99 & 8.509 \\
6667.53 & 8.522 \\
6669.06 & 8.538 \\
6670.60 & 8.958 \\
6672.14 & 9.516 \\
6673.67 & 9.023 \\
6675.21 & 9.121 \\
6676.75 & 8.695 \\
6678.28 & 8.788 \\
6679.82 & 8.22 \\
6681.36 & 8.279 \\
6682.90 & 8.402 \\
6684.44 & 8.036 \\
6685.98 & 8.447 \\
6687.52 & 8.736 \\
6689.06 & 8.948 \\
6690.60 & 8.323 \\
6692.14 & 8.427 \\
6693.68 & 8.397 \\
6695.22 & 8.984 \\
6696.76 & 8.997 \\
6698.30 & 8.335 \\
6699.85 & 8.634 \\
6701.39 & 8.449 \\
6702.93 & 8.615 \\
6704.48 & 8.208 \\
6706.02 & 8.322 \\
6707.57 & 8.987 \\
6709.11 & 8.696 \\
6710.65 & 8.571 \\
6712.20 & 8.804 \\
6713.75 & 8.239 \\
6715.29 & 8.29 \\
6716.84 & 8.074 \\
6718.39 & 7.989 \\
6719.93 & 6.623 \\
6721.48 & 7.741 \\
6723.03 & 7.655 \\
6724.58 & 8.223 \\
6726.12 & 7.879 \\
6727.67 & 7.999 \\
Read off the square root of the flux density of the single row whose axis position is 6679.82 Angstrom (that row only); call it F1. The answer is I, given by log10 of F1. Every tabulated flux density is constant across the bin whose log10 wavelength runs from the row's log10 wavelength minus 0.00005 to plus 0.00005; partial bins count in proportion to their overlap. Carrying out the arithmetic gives 0.46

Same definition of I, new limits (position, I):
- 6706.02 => 0.46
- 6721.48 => 0.44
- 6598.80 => 0.50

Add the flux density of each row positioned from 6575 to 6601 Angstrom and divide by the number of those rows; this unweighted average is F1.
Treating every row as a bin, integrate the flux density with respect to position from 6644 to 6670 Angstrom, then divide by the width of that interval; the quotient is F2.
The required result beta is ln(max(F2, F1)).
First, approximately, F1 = 9.5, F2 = 8.9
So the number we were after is 2.25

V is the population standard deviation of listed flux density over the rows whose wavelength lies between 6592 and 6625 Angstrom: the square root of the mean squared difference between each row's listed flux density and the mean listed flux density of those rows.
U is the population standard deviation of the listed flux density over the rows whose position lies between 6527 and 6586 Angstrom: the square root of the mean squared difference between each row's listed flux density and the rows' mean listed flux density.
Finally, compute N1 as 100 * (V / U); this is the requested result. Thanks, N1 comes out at 70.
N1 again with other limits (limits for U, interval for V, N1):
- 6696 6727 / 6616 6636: 37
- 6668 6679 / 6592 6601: 170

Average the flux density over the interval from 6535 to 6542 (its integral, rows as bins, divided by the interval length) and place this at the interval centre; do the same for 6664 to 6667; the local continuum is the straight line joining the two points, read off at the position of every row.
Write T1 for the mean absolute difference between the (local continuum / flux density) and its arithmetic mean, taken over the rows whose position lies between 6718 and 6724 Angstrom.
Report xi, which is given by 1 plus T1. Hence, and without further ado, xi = 1.07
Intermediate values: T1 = 0.069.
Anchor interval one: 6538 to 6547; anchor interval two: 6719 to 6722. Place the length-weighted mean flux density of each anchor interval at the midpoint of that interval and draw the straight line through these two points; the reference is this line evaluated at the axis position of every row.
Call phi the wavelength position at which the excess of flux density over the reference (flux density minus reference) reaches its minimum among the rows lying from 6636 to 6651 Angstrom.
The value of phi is 6646.07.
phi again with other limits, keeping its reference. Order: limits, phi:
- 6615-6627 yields 6626.21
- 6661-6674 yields 6665.99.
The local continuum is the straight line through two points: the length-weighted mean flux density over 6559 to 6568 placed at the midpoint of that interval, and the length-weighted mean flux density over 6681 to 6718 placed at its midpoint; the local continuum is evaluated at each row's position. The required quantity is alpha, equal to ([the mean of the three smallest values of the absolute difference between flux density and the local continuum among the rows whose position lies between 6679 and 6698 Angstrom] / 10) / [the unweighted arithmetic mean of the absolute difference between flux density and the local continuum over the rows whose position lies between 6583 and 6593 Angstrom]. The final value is 0.02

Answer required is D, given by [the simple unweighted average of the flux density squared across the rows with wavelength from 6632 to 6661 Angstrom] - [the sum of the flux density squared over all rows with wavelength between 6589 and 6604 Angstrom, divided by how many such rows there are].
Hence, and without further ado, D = -12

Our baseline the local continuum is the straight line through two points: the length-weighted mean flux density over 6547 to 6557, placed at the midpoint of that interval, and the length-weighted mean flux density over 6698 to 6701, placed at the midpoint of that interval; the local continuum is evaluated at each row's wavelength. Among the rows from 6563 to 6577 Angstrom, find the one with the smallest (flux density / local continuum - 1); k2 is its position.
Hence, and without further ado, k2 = 6565.46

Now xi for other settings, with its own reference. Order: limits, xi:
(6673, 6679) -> 1.02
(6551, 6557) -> 1.02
